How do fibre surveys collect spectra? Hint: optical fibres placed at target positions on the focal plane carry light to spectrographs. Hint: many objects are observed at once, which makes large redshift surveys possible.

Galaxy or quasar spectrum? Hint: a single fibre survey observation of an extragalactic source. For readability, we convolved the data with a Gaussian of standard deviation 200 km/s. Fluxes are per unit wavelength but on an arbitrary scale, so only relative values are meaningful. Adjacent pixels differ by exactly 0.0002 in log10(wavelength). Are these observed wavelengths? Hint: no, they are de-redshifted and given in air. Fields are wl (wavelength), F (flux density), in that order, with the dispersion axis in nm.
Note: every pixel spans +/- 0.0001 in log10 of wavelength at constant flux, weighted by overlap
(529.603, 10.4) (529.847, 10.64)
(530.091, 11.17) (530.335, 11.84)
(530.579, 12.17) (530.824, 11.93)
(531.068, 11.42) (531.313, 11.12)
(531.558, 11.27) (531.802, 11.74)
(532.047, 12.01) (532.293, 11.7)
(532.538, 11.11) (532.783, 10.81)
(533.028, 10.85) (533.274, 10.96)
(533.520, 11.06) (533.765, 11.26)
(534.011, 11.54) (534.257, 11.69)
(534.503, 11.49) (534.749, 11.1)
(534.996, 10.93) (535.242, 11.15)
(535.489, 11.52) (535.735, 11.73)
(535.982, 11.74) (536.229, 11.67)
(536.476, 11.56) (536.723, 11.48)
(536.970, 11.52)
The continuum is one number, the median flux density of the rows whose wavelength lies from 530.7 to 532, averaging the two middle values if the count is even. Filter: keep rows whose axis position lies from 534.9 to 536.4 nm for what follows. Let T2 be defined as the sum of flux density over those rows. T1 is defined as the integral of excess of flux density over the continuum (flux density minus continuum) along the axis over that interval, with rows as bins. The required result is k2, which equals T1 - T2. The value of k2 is -68.7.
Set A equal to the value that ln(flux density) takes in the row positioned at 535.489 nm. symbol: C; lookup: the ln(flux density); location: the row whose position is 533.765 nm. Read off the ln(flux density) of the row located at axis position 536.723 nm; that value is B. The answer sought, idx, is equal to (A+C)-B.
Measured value 2.42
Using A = 2.44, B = 2.44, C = 2.42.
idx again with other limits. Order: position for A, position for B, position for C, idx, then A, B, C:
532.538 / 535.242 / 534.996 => 2.39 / 2.41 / 2.41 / 2.39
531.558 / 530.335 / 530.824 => 2.43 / 2.42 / 2.47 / 2.48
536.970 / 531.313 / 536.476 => 2.48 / 2.44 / 2.41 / 2.45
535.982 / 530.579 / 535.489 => 2.41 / 2.46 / 2.50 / 2.44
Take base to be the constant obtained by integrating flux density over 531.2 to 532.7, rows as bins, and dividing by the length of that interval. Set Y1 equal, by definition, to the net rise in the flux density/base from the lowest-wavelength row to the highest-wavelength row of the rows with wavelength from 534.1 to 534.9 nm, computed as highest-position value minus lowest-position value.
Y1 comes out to -0.05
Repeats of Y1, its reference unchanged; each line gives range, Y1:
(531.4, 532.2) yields 0.06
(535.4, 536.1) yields 0.02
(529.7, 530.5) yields 0.10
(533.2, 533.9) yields 0.03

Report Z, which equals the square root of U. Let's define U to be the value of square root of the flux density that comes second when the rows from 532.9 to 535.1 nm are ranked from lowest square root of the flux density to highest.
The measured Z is 1.82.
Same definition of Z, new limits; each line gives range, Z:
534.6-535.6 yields 1.83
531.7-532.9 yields 1.83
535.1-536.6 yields 1.84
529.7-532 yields 1.83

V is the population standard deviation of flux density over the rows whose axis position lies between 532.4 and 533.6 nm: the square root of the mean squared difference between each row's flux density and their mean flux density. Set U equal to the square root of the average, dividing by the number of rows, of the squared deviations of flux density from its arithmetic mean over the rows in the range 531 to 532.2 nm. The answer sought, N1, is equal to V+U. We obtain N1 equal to 0.44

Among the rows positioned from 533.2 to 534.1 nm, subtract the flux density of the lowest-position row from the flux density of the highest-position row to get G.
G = 0.6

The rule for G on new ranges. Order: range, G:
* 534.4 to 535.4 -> -0.3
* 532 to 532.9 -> -1.2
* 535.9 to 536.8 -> -0.3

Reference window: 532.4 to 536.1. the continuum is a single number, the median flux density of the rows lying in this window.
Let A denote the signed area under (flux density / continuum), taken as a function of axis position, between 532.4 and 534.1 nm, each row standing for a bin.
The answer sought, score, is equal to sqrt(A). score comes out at 1.30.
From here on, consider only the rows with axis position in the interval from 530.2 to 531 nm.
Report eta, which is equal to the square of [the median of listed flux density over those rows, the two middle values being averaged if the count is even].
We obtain 142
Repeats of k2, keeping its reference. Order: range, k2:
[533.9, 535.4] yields -68.1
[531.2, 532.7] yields -68.9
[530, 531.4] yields -69.4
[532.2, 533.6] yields -67.0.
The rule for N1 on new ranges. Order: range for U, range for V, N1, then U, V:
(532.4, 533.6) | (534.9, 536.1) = 0.44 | 0.12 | 0.32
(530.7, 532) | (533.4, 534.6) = 0.52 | 0.30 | 0.22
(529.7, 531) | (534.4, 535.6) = 0.79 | 0.56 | 0.23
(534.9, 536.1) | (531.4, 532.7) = 0.65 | 0.32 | 0.33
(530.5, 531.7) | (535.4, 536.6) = 0.49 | 0.40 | 0.09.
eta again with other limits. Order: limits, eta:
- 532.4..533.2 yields 118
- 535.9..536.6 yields 136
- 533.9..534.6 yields 133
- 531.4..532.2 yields 138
